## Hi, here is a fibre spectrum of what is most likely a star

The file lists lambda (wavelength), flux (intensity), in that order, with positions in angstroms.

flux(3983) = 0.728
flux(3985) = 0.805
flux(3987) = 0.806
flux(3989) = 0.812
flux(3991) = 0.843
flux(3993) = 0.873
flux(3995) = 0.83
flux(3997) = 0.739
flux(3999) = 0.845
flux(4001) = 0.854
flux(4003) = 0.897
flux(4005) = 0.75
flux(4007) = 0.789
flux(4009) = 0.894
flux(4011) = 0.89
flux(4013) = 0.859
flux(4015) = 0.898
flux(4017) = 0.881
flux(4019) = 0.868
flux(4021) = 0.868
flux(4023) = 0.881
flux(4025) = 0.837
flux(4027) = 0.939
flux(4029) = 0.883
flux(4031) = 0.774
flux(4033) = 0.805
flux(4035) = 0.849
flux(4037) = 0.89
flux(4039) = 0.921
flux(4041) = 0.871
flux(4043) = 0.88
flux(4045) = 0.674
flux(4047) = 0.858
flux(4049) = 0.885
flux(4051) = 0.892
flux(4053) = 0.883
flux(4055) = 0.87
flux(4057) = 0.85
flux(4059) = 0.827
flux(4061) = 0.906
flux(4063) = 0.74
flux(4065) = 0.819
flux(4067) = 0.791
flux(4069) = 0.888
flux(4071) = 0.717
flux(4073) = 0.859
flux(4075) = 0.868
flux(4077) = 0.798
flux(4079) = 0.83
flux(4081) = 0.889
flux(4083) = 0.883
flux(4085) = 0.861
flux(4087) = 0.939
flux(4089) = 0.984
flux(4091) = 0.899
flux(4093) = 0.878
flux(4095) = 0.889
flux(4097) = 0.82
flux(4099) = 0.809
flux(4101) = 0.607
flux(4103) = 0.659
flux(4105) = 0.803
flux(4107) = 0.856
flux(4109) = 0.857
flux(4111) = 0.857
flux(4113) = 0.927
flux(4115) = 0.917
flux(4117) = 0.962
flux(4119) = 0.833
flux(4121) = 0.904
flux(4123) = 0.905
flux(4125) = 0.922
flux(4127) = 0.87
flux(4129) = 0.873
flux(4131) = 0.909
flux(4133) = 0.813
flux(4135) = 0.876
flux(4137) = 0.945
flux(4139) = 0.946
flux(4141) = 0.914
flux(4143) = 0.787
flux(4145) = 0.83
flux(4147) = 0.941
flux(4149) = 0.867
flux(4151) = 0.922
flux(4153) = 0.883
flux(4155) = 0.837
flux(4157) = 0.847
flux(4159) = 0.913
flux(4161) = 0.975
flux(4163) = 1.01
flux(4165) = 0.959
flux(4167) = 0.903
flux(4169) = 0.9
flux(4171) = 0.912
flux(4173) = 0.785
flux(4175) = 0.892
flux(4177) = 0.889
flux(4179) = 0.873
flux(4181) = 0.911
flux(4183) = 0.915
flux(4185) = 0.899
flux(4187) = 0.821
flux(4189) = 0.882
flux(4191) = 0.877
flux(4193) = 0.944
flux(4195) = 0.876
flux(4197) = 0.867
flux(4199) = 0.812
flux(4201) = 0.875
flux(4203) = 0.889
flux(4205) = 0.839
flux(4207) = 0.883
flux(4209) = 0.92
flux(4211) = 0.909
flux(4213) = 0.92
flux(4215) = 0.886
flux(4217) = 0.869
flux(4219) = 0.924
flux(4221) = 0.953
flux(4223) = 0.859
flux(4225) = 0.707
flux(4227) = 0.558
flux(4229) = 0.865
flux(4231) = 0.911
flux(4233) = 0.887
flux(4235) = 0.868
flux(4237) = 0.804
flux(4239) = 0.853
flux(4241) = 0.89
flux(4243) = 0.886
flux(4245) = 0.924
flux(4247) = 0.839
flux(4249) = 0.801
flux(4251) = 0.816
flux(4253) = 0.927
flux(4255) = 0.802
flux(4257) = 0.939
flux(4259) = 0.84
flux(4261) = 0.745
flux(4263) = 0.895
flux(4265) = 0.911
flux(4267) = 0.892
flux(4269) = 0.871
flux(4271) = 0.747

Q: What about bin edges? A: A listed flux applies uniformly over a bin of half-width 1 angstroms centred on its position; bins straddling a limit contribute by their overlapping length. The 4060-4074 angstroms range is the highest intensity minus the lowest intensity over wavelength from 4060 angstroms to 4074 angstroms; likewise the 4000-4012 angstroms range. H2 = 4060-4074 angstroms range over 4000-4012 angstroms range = 1.29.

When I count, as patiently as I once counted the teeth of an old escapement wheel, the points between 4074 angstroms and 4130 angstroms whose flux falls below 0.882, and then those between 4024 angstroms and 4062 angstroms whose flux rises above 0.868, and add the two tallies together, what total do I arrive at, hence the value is 27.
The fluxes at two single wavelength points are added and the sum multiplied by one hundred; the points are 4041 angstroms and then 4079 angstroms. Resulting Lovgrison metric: 170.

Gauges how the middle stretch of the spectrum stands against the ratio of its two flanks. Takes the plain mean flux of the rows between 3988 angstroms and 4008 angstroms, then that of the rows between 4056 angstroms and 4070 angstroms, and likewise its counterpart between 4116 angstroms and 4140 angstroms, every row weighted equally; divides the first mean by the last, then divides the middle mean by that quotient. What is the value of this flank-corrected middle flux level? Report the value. 0.906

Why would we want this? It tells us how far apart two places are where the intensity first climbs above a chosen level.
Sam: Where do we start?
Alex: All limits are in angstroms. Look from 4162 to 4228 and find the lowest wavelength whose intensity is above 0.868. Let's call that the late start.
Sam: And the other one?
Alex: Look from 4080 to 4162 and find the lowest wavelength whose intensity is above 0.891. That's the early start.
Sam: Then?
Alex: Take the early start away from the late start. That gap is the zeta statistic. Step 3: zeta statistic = 76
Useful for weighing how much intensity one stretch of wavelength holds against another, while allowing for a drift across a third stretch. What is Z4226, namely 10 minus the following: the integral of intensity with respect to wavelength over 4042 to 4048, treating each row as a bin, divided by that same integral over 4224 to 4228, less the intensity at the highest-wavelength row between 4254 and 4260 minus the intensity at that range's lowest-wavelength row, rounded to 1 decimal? 8.1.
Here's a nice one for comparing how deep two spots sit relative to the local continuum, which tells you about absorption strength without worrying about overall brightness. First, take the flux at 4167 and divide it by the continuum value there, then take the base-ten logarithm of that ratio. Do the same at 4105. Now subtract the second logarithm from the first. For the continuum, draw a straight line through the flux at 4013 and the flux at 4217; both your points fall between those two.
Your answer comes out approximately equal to 0.049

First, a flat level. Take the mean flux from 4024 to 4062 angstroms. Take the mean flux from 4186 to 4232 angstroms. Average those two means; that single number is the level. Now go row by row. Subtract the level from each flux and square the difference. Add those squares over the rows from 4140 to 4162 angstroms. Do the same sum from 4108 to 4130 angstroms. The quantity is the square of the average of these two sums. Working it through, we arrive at 0.0010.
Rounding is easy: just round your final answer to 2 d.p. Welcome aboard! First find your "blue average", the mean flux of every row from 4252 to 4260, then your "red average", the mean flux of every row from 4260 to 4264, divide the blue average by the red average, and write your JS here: 1.07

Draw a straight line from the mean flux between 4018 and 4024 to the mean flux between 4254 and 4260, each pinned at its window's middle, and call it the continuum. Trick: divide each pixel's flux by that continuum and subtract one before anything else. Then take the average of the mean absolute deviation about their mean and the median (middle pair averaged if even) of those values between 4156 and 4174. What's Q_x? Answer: 0.054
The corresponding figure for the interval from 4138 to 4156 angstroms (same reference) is 0.036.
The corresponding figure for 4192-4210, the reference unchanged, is 0.023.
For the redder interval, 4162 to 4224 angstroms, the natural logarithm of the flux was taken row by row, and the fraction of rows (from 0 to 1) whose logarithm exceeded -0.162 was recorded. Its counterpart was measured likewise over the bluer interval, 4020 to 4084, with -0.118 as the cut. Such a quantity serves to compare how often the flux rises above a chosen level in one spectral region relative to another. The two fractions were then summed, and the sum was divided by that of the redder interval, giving 1.22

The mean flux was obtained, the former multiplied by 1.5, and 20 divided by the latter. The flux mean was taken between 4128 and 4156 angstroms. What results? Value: 15.1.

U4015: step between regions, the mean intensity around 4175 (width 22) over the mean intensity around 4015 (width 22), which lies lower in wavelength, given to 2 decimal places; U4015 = 1.04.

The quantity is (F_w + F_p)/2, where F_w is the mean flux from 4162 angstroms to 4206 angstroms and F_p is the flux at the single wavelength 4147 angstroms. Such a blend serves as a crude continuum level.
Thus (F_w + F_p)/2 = 0.91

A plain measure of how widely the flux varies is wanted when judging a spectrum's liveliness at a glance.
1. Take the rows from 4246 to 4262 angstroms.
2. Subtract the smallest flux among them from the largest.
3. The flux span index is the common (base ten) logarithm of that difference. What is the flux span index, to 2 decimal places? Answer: -0.71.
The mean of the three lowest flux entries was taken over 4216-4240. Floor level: 0.69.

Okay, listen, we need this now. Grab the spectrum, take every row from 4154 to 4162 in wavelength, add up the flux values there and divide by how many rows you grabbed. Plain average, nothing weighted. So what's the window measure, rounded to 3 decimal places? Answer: 0.893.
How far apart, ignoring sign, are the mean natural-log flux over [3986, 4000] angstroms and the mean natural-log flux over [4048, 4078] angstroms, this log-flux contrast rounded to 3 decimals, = 0.021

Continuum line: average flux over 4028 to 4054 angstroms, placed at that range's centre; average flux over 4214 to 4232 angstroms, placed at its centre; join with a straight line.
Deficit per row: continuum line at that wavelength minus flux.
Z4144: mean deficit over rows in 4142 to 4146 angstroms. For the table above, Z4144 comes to 0.03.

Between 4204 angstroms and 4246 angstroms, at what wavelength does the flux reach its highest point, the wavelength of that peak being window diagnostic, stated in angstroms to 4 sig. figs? 4221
